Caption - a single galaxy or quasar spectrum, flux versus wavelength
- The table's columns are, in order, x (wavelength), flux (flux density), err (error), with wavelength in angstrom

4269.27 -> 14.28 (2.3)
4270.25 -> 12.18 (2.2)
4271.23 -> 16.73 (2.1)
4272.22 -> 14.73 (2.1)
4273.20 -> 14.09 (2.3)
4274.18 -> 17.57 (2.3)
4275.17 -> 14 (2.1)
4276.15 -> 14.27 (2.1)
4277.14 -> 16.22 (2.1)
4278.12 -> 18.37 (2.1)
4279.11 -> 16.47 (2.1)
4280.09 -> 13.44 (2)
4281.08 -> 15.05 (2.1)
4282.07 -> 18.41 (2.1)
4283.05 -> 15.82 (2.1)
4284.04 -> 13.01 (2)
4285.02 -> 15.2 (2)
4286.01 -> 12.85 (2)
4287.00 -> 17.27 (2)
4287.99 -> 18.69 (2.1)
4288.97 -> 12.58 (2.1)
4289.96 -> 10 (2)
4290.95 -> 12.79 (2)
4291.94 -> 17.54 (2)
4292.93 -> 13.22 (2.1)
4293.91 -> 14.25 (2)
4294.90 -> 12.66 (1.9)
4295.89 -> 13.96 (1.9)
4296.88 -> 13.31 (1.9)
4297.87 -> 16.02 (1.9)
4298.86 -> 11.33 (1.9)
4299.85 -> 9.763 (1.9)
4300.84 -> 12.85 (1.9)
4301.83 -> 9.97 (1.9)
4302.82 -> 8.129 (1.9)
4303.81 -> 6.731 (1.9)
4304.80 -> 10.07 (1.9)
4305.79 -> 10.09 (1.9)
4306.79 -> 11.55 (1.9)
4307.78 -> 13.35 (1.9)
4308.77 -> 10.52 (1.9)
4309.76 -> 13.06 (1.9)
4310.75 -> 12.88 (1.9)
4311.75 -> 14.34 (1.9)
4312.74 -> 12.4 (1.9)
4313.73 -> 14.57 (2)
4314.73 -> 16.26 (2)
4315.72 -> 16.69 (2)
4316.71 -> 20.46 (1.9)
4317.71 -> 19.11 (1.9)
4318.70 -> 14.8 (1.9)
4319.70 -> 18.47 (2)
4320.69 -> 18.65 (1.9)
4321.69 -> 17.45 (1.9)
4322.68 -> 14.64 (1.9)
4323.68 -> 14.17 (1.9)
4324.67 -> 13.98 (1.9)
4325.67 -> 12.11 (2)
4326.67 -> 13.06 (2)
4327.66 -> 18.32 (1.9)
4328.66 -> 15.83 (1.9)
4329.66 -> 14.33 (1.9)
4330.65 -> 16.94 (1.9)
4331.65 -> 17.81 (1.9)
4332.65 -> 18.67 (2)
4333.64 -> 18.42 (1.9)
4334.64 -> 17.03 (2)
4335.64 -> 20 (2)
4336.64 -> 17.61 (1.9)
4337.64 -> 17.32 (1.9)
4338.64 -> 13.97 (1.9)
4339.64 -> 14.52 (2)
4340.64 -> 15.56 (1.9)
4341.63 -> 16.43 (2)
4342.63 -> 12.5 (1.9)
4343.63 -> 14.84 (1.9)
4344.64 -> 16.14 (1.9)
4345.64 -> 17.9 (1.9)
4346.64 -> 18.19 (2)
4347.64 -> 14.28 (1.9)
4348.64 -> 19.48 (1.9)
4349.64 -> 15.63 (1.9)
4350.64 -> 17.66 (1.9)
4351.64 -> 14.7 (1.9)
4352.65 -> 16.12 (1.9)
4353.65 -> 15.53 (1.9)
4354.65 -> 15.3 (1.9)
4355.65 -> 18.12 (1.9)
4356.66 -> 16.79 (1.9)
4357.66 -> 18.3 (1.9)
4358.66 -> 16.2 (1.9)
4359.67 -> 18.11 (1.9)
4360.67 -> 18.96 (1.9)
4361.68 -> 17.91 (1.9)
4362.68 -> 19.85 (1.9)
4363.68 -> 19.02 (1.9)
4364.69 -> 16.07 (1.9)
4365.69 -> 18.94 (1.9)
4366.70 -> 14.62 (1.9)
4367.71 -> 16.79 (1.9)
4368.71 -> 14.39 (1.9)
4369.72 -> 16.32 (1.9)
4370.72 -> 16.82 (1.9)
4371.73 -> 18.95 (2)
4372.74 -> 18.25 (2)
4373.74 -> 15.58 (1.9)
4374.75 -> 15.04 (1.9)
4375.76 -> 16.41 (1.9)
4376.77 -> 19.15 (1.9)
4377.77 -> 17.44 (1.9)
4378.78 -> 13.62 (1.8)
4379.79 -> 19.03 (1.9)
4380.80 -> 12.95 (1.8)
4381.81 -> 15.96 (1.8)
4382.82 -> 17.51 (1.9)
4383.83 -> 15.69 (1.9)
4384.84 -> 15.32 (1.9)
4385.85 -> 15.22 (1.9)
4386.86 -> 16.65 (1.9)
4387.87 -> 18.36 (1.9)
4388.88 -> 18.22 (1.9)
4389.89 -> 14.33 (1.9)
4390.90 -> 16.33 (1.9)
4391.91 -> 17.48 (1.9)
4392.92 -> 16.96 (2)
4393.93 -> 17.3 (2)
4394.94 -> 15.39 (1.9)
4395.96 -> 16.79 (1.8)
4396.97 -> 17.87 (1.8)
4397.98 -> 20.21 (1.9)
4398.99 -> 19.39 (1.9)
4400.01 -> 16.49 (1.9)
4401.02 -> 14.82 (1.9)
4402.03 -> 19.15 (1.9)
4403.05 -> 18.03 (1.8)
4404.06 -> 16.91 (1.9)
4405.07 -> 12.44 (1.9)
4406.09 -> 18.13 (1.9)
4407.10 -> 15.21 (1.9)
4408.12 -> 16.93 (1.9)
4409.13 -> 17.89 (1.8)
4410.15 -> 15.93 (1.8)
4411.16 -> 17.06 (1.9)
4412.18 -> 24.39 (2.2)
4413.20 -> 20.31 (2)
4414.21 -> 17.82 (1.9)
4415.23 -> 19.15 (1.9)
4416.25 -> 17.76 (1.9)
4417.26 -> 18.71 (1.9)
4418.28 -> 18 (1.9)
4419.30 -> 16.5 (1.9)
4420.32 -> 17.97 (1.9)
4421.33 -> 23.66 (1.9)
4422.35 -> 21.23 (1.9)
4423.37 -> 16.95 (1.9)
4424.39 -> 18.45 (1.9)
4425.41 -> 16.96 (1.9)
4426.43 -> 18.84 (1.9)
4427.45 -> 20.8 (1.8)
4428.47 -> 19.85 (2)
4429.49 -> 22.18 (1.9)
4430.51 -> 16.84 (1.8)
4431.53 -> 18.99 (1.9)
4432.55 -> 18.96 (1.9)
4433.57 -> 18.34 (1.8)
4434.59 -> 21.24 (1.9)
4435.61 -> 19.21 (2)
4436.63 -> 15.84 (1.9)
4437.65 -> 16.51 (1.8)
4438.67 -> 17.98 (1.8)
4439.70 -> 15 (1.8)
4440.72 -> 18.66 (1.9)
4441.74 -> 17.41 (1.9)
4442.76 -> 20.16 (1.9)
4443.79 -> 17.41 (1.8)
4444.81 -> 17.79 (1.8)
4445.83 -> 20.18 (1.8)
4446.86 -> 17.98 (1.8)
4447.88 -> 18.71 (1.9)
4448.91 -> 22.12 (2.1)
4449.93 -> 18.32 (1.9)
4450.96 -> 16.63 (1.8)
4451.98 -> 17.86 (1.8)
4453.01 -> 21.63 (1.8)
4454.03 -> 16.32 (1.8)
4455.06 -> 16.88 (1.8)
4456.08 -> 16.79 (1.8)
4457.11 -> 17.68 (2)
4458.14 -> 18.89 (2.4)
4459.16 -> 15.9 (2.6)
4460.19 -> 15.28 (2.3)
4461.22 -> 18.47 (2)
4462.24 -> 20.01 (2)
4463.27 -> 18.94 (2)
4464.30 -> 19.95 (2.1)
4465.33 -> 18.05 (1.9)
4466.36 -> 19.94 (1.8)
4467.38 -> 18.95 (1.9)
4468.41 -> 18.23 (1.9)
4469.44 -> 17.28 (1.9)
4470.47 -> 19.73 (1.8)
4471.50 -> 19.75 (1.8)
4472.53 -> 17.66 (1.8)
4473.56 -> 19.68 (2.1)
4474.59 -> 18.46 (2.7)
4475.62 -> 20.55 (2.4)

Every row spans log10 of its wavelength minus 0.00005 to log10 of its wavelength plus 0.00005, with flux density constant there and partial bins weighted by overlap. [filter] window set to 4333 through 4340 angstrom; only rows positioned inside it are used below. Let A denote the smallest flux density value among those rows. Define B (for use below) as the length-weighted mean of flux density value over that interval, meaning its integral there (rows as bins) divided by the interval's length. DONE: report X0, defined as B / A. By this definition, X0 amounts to 1.22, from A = 13.97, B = 17.1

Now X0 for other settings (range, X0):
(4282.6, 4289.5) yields 1.19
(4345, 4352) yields 1.18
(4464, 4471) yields 1.09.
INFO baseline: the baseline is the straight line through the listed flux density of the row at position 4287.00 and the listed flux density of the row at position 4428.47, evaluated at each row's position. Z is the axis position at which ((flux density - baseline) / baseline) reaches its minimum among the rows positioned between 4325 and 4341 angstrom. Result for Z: 4325.67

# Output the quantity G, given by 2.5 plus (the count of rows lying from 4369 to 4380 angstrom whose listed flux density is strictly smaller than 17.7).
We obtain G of 9.5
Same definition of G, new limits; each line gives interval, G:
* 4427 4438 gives 5.5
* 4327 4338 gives 8.5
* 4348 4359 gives 10.5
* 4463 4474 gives 4.5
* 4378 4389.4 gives 10.5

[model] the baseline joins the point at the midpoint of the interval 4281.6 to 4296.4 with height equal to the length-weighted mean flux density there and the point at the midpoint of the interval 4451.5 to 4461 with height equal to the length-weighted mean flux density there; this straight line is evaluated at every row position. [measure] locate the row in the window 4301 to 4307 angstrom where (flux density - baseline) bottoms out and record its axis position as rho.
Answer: 4303.81 angstrom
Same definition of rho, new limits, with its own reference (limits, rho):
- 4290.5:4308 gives 4303.81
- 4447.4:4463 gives 4460.19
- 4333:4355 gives 4342.63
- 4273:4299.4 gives 4289.96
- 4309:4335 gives 4325.67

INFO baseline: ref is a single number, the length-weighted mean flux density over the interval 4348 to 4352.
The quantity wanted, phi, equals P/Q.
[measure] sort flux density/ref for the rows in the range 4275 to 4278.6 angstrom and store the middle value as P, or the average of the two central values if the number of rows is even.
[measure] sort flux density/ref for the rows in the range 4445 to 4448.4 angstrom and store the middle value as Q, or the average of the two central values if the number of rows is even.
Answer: 0.81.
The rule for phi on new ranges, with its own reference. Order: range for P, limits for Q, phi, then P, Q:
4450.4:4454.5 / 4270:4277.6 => 1.19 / 1.02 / 0.86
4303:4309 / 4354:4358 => 0.59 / 0.61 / 1.03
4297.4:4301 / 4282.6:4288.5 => 0.78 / 0.72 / 0.92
